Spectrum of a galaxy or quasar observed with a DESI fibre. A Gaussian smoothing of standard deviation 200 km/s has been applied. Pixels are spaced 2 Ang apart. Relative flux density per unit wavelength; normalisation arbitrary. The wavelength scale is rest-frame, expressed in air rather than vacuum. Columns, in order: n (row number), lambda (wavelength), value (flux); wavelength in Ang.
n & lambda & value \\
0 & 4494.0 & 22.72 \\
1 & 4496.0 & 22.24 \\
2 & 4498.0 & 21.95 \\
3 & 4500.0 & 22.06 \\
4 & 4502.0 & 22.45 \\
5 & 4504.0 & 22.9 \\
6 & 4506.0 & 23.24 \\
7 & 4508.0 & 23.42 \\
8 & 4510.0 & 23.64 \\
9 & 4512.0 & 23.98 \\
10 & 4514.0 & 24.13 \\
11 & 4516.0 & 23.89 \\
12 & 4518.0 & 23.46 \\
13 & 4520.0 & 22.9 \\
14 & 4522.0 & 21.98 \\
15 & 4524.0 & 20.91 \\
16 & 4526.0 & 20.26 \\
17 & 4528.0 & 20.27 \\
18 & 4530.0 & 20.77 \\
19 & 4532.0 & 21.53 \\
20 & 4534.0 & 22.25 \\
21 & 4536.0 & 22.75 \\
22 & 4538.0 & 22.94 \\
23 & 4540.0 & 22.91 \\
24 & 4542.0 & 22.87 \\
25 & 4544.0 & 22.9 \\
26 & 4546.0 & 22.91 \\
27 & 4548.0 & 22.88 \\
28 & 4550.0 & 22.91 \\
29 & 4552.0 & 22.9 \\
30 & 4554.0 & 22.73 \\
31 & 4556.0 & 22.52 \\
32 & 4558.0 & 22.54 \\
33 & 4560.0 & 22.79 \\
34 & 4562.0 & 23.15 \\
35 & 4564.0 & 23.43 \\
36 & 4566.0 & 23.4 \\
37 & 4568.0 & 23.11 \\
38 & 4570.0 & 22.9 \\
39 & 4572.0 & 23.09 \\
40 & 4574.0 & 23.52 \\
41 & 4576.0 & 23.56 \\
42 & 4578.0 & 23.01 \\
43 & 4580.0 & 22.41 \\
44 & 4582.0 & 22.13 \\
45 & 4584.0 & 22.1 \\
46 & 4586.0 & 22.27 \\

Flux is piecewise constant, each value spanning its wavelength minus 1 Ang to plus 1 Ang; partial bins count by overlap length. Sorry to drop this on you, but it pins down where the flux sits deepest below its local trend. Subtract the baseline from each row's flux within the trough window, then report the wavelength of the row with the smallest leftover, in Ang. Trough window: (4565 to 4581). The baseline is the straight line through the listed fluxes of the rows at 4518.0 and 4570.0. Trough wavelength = 4580.0 Ang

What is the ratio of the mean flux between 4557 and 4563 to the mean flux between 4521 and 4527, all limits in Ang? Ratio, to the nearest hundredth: 1.08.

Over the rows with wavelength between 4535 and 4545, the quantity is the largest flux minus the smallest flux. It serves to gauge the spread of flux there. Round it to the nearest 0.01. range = 0.19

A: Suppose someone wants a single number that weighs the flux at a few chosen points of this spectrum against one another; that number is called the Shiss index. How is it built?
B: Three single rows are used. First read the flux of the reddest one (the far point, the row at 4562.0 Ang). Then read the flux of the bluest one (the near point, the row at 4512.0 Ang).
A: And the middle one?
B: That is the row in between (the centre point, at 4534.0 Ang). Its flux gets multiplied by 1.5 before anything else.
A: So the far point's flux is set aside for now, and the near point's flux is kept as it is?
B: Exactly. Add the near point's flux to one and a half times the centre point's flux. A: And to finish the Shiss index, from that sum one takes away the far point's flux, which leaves 34.2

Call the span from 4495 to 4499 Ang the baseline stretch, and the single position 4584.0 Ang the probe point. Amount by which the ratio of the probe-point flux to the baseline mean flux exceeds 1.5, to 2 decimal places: -0.50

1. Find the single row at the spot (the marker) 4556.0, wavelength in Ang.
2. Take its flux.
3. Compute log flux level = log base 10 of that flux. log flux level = 1.35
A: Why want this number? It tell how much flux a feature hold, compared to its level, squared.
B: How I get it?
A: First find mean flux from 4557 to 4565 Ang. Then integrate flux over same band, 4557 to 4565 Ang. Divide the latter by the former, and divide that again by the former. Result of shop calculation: 0.348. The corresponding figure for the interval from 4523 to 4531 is 0.389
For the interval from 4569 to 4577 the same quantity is 0.344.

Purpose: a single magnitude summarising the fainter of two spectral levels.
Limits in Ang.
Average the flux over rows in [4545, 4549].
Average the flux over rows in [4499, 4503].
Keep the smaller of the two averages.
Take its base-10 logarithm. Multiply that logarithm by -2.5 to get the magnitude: -3.37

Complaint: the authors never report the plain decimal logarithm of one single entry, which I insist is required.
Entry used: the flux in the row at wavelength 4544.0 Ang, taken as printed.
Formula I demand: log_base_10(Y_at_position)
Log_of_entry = 1.360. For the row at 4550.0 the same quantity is 1.360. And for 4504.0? 1.360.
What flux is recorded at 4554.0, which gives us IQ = 22.73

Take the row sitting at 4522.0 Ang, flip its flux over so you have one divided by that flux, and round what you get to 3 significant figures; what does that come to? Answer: 0.0455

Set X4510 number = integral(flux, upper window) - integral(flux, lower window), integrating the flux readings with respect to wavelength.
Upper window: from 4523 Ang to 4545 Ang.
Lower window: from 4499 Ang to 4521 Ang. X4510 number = -31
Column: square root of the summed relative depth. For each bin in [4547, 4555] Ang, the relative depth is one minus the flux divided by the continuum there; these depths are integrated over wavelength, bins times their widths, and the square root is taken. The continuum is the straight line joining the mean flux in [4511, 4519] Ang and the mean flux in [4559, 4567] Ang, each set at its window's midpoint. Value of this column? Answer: 0.42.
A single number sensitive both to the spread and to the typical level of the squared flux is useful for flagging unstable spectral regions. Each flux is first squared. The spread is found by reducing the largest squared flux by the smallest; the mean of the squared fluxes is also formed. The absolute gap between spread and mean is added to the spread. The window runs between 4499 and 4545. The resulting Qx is 509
